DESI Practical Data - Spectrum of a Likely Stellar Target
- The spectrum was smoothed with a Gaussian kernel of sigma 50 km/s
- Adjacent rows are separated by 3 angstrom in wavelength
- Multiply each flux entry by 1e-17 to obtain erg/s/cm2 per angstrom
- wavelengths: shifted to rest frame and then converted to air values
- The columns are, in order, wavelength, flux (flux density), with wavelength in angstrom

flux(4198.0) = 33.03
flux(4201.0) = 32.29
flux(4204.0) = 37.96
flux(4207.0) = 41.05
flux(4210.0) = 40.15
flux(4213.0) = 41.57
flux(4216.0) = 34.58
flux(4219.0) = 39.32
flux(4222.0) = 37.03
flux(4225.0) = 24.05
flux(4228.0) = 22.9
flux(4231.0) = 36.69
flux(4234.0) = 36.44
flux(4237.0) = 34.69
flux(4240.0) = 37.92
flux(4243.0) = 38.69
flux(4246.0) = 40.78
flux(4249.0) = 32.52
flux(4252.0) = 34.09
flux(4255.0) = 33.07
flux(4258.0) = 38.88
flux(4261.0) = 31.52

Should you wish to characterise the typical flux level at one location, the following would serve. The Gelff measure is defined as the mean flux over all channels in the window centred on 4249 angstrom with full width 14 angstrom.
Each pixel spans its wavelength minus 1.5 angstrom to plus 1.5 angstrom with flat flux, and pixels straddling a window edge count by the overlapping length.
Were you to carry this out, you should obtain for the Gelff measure 35.8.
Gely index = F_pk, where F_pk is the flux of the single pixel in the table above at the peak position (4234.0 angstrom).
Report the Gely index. 36.44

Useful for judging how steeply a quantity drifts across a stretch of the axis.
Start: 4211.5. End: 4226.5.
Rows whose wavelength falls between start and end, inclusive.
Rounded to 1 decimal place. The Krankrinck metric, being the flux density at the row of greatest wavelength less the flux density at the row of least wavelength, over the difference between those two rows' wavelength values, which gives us -1.5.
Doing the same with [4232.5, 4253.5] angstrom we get -0.1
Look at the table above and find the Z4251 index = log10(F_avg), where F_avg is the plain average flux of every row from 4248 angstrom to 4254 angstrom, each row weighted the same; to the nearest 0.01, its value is 1.52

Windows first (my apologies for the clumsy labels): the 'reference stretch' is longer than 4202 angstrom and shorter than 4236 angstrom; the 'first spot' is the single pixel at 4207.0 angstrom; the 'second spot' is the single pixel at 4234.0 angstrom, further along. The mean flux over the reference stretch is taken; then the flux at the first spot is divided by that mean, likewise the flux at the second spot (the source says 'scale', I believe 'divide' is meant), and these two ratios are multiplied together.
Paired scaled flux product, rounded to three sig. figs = 1.18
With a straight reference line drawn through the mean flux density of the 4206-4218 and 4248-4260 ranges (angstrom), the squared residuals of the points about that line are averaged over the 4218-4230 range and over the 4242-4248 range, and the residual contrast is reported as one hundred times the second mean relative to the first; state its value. 18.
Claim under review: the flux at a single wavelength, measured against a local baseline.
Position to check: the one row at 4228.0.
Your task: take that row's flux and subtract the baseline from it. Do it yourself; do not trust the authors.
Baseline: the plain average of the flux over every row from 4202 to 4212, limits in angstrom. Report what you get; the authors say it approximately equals -17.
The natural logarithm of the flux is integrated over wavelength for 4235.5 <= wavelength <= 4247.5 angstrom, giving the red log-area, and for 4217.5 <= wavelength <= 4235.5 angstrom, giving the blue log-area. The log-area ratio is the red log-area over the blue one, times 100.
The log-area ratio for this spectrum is 70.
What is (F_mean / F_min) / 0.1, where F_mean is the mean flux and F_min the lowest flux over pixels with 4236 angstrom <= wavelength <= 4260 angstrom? 11.2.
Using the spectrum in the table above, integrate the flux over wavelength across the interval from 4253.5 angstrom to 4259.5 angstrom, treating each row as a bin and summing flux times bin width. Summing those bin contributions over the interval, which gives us 216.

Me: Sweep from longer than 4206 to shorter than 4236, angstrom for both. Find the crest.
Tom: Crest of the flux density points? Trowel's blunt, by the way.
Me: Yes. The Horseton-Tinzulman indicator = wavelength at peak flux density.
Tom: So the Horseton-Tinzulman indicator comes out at 4213.0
